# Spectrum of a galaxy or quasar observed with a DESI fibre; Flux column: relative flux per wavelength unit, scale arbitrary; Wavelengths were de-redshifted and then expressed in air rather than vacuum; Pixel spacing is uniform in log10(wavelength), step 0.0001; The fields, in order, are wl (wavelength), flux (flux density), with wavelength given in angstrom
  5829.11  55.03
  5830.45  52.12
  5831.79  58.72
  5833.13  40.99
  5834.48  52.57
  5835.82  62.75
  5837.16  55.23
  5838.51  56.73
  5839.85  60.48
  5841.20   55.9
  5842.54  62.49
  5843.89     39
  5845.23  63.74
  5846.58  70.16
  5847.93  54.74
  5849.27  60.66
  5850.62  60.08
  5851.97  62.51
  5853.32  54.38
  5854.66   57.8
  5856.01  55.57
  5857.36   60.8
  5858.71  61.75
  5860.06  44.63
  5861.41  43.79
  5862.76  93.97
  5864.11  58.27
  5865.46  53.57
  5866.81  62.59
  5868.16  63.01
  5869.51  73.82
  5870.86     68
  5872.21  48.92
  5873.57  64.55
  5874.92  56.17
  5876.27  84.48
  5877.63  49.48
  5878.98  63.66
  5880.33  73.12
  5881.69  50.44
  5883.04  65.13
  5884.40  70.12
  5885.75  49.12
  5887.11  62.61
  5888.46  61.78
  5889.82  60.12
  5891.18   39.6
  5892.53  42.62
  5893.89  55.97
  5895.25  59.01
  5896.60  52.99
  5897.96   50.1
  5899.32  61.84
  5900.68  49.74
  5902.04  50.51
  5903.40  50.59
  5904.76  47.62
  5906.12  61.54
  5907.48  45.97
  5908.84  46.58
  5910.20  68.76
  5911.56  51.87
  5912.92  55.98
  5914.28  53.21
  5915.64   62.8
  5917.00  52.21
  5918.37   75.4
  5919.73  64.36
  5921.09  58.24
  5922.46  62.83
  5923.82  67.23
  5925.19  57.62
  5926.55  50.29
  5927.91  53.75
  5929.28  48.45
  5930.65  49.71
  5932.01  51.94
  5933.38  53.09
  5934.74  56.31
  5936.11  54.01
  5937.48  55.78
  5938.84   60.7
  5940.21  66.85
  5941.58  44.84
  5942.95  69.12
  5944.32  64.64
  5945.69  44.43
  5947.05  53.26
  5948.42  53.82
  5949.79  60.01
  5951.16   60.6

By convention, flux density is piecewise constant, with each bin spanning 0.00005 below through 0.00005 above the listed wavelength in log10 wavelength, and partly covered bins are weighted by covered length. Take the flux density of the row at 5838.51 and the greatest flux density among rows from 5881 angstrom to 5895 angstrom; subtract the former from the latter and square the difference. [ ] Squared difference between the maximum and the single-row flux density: 179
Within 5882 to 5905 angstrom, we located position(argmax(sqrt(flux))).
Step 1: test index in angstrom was 5884.40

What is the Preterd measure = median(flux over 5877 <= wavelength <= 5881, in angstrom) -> 63.7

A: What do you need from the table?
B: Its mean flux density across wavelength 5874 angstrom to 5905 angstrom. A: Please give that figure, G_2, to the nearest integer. 57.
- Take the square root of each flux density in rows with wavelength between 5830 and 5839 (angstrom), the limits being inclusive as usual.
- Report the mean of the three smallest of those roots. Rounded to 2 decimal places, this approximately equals 6.96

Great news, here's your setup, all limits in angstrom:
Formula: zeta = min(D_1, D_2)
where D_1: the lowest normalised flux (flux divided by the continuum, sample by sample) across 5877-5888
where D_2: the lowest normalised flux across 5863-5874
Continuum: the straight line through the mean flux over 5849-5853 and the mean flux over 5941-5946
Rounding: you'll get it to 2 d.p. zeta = 0.82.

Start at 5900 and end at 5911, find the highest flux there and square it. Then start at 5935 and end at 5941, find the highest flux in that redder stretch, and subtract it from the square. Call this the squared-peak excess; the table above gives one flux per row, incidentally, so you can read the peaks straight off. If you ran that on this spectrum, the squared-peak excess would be 4661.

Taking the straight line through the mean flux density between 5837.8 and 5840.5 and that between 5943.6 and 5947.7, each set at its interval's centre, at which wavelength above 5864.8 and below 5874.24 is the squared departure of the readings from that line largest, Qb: 5869.51 angstrom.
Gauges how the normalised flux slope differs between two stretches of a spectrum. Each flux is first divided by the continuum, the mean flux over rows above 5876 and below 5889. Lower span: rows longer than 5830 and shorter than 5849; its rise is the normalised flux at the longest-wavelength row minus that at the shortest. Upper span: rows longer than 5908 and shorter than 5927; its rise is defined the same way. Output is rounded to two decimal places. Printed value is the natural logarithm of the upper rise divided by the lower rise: 0.35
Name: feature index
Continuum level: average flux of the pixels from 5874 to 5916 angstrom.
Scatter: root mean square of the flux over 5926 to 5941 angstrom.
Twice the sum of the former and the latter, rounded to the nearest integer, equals 223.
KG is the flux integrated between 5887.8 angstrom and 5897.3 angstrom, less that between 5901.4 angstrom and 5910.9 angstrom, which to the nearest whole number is 0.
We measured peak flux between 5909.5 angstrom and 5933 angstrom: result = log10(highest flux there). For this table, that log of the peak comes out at 1.88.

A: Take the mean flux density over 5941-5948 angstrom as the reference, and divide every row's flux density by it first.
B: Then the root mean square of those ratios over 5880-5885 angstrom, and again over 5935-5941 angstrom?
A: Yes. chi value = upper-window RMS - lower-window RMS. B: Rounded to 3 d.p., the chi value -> -0.104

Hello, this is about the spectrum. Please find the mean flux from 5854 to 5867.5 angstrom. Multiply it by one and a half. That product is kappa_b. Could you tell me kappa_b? 89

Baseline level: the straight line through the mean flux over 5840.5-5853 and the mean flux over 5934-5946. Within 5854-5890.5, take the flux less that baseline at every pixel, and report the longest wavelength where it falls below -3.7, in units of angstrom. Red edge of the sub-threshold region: 5885.75 angstrom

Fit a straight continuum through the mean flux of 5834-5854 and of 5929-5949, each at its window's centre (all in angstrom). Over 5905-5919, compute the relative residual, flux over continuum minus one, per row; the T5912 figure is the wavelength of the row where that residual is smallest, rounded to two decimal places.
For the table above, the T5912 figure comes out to 5907.48 angstrom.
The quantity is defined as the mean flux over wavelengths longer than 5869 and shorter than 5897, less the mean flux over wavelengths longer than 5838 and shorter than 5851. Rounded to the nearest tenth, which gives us 1.2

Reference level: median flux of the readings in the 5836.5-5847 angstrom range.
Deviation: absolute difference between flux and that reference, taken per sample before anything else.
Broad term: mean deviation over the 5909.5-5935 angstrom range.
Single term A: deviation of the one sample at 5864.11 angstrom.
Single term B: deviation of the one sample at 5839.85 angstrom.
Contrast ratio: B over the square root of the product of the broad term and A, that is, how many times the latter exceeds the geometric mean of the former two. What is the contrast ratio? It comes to 1.3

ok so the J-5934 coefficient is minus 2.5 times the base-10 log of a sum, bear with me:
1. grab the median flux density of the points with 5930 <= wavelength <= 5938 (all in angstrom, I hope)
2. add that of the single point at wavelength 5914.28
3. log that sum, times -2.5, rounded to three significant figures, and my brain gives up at -5.07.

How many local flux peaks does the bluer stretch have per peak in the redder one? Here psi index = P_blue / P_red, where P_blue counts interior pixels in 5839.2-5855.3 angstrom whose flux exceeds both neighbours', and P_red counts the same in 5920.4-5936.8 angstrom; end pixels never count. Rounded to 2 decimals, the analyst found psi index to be 1.33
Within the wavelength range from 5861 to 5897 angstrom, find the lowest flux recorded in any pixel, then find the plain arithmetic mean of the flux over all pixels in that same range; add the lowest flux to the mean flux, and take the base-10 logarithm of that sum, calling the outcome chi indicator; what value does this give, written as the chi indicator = 2.00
